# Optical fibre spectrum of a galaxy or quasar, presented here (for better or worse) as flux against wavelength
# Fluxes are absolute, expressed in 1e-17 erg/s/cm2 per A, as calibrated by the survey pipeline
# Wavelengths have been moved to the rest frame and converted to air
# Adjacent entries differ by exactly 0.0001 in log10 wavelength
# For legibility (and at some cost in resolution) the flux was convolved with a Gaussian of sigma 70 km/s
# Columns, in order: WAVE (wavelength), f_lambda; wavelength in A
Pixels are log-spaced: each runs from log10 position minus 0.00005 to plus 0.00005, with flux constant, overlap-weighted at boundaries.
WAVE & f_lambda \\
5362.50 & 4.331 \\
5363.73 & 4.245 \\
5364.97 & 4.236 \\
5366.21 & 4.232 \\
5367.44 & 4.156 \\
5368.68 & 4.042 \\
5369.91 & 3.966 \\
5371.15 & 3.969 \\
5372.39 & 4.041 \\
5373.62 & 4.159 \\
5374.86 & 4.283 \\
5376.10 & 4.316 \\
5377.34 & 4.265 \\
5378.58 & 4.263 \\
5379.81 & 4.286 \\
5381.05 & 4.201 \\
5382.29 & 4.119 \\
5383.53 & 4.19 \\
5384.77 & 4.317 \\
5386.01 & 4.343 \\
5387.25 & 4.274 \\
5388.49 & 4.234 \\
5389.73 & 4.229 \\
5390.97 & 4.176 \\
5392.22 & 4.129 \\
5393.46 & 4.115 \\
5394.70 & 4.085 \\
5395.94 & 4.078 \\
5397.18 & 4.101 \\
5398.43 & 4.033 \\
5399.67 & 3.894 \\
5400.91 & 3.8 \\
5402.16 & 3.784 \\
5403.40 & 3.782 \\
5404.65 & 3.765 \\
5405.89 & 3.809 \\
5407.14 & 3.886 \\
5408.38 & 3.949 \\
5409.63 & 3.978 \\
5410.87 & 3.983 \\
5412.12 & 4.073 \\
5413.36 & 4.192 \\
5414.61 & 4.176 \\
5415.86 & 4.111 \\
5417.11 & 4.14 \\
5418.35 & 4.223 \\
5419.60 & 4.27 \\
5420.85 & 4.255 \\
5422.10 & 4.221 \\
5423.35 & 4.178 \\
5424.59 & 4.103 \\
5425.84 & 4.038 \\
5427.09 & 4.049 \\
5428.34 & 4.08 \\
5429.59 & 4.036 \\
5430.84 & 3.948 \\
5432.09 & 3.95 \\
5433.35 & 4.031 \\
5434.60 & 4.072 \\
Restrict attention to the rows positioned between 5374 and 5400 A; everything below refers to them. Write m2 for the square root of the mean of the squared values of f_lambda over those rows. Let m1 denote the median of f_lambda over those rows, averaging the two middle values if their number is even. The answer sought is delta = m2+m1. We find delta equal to 8.39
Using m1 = 4.20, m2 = 4.19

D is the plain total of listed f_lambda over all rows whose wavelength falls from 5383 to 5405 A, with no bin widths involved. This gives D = 73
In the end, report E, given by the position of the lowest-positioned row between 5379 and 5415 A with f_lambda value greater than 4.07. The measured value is 5379.81 A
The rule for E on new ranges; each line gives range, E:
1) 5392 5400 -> 5392.22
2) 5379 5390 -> 5379.81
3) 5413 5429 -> 5413.36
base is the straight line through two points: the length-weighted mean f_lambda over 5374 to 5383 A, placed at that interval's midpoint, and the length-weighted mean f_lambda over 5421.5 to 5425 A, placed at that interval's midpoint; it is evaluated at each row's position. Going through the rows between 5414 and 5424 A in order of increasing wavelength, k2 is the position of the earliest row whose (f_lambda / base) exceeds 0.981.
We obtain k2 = 5414.61 A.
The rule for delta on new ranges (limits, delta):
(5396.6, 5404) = 7.75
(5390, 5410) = 7.93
